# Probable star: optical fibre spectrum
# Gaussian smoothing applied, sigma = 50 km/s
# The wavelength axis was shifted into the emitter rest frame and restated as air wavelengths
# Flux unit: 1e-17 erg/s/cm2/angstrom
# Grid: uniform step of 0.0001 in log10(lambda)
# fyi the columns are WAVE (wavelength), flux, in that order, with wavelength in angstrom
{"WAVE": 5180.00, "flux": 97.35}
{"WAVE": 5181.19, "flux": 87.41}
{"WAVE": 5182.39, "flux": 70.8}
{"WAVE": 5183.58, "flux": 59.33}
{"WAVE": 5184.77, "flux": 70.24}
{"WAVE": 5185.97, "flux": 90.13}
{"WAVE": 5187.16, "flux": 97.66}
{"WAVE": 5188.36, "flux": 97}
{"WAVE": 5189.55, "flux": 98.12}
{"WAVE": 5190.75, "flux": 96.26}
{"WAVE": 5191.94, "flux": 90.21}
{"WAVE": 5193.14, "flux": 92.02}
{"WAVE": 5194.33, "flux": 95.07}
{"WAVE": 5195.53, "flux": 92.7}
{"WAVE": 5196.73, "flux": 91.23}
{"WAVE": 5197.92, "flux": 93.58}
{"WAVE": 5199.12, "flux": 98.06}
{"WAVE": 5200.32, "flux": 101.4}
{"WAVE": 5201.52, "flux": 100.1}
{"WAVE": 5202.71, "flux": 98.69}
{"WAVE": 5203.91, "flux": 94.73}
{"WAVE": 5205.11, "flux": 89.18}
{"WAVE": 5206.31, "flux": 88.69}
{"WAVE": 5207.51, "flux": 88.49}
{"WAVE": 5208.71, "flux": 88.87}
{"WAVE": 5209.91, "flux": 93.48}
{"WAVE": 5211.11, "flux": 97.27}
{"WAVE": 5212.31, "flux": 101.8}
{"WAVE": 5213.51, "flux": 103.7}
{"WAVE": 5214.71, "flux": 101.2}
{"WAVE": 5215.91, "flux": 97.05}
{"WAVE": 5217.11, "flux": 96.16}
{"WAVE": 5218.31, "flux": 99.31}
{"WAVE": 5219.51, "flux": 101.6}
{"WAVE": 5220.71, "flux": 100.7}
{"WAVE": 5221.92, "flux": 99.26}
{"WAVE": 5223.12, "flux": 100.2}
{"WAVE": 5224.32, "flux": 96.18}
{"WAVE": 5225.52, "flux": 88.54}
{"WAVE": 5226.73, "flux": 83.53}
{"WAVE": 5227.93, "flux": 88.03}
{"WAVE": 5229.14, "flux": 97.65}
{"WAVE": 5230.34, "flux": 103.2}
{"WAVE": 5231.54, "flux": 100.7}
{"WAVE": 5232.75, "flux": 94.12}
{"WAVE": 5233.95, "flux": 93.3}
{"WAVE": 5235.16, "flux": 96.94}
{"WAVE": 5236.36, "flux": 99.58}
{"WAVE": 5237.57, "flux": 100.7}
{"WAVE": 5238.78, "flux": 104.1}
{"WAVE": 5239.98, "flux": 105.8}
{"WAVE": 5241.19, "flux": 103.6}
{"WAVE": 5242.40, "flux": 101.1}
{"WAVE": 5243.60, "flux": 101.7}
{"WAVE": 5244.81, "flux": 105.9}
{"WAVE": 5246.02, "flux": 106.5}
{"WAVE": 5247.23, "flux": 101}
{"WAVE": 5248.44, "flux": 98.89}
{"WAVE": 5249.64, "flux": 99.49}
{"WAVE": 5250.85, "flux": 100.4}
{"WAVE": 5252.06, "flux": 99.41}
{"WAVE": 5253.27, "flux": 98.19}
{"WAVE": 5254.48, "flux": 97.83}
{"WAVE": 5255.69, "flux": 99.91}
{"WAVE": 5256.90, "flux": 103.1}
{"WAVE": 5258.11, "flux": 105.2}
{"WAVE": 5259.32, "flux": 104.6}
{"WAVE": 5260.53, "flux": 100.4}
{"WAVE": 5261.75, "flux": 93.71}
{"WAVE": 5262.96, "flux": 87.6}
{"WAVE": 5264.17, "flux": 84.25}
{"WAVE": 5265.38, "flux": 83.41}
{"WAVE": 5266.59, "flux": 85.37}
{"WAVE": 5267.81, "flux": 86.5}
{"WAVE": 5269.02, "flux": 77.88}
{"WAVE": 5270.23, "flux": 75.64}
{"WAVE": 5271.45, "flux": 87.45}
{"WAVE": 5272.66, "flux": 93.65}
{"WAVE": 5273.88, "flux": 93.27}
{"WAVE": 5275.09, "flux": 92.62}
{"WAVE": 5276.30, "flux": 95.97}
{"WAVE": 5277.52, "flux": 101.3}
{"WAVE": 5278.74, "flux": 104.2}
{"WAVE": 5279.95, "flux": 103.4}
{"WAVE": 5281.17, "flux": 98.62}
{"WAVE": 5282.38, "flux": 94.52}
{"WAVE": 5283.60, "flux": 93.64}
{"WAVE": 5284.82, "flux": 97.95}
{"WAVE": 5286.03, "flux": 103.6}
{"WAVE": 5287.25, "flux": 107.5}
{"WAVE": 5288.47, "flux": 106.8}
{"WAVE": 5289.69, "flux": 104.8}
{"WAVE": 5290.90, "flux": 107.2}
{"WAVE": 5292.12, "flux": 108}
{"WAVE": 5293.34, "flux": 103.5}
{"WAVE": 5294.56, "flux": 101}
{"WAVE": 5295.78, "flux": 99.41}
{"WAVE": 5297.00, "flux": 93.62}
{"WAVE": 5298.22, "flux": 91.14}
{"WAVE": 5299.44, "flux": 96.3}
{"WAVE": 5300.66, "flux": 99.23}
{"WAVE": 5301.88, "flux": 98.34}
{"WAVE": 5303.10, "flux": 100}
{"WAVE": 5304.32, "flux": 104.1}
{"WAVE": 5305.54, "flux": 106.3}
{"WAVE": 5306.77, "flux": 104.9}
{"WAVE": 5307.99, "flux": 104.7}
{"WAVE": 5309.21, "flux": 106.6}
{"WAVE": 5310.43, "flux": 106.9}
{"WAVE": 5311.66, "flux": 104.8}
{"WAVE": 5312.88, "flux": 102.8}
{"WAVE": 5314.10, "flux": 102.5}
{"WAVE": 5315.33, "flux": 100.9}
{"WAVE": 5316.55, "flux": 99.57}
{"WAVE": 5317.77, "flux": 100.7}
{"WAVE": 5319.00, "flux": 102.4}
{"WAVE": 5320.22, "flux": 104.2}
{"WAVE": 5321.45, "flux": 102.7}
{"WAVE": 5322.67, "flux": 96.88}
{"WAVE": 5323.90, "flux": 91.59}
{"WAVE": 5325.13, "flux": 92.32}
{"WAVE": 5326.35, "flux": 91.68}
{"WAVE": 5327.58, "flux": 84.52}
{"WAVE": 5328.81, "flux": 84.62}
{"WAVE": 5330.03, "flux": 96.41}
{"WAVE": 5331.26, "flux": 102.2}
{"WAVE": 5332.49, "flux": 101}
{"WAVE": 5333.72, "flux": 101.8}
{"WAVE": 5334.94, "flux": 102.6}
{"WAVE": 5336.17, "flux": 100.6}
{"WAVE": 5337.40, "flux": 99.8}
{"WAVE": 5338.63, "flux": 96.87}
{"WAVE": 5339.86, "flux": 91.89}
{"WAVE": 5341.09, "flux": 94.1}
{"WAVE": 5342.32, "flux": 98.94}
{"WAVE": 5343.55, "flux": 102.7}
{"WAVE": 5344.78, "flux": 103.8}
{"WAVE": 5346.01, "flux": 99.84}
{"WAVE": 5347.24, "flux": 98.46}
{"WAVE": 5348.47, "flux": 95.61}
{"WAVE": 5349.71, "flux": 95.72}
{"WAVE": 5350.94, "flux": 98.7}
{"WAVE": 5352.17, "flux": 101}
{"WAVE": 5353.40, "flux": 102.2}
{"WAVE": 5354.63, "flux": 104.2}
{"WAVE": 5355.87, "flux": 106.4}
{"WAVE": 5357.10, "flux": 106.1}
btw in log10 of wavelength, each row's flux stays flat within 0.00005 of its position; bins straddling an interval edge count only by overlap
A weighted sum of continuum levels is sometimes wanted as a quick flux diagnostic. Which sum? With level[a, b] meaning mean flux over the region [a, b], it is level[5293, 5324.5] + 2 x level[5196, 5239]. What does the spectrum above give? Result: 294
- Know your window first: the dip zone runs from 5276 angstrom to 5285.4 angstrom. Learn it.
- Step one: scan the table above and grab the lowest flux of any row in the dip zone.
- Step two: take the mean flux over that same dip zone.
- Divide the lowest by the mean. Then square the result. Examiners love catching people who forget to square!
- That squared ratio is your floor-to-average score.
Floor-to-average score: 0.900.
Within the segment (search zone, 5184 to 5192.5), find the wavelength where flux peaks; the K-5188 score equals 5189.55 angstrom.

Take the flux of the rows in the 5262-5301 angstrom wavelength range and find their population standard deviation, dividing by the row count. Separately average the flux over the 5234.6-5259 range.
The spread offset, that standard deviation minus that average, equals -92.9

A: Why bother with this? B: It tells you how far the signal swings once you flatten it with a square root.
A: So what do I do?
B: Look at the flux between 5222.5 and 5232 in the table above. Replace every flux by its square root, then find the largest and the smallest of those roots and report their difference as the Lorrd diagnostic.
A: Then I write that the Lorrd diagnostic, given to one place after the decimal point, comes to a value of 1.0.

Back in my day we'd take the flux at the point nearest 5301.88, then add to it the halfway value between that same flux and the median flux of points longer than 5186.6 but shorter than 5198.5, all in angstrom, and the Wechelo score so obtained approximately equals 195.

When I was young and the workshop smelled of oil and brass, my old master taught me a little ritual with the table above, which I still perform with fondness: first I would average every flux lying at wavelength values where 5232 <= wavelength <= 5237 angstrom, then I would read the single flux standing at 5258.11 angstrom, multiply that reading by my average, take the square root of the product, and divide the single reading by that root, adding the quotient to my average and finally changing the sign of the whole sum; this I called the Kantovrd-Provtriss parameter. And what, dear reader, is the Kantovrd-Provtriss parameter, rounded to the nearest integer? -97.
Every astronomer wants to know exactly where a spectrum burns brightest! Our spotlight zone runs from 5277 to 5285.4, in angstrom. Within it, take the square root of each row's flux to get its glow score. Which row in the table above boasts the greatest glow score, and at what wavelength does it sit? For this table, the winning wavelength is 5278.74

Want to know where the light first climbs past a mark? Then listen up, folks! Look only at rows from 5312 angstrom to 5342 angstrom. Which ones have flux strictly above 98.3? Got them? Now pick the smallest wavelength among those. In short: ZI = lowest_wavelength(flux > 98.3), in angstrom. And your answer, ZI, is 5312.88 angstrom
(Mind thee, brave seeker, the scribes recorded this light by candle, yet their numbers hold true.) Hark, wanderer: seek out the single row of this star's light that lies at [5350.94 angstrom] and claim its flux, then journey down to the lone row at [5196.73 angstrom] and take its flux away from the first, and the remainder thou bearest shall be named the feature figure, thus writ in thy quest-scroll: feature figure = 7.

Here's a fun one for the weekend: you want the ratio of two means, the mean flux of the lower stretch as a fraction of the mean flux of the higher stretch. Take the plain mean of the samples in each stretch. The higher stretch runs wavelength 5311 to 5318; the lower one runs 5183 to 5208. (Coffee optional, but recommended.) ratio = 0.90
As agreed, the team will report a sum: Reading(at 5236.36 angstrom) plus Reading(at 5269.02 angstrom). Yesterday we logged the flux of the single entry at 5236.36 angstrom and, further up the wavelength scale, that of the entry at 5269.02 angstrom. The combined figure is 177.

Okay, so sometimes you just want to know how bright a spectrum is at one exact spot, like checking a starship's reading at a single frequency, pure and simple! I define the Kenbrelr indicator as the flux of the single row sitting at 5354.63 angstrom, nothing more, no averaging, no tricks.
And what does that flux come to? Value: 104.2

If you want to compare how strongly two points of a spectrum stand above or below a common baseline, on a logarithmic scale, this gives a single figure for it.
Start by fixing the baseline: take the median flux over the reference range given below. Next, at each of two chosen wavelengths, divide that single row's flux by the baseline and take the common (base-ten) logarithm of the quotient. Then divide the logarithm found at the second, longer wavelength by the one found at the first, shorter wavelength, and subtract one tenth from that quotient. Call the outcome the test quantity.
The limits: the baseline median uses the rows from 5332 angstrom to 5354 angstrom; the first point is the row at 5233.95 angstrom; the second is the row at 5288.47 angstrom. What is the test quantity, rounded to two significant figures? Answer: -1.1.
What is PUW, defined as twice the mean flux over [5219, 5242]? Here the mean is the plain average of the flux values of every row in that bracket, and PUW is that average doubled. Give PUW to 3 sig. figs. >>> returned 196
